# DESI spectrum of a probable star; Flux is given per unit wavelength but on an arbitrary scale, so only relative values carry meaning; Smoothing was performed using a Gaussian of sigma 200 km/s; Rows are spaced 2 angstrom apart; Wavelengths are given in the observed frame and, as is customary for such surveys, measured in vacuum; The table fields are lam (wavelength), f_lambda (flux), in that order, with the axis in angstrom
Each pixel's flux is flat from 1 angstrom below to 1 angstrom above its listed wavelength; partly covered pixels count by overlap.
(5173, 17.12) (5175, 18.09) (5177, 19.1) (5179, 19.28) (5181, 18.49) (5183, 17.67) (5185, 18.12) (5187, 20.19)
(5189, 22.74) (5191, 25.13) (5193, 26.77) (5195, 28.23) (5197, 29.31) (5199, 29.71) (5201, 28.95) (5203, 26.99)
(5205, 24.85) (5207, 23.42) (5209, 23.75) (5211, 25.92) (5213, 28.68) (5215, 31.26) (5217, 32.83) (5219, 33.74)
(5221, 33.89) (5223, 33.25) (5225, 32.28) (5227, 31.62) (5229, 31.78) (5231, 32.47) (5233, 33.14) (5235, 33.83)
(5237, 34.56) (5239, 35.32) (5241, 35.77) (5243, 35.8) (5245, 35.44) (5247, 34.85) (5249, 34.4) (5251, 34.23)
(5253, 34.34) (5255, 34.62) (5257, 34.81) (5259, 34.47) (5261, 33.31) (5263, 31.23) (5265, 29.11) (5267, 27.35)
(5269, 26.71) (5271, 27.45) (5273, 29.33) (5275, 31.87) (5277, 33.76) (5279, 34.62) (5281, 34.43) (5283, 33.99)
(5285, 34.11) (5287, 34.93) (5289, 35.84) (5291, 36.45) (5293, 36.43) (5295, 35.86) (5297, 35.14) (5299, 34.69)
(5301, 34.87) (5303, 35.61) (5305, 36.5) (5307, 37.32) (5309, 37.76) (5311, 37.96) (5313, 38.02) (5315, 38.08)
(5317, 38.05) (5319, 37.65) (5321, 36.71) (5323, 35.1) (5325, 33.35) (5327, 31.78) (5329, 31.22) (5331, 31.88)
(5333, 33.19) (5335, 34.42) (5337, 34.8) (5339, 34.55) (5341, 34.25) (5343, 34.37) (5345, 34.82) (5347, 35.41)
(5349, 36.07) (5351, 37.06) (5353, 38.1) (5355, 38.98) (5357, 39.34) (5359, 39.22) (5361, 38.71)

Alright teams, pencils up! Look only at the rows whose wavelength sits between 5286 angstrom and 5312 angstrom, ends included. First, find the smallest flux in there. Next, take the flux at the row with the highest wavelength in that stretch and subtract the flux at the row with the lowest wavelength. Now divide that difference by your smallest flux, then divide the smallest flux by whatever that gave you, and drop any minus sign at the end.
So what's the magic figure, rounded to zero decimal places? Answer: 397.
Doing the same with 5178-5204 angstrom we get 40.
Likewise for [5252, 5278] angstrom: 1230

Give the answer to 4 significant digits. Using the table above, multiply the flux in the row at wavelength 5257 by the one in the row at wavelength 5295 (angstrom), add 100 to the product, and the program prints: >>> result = 1348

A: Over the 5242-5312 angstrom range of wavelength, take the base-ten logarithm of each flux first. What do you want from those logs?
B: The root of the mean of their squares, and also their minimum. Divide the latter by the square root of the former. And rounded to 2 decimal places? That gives 1.15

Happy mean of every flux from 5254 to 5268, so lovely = 32.1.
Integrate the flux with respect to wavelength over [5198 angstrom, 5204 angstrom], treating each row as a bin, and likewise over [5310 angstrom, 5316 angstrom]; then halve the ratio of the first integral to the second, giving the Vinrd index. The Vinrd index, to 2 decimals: 0.38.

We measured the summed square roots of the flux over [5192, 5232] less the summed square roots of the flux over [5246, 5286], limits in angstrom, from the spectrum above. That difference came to -5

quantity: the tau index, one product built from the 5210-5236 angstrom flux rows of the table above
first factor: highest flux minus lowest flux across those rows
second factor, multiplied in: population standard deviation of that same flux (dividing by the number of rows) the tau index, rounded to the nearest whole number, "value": 17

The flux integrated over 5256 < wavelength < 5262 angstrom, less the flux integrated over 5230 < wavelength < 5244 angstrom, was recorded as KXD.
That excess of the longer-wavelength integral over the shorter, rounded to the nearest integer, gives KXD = -277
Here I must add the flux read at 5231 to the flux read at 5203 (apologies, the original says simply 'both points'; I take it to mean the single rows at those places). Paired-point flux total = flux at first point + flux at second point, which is 59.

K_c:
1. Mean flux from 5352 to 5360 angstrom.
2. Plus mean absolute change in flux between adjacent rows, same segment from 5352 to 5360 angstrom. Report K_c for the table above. 39.4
